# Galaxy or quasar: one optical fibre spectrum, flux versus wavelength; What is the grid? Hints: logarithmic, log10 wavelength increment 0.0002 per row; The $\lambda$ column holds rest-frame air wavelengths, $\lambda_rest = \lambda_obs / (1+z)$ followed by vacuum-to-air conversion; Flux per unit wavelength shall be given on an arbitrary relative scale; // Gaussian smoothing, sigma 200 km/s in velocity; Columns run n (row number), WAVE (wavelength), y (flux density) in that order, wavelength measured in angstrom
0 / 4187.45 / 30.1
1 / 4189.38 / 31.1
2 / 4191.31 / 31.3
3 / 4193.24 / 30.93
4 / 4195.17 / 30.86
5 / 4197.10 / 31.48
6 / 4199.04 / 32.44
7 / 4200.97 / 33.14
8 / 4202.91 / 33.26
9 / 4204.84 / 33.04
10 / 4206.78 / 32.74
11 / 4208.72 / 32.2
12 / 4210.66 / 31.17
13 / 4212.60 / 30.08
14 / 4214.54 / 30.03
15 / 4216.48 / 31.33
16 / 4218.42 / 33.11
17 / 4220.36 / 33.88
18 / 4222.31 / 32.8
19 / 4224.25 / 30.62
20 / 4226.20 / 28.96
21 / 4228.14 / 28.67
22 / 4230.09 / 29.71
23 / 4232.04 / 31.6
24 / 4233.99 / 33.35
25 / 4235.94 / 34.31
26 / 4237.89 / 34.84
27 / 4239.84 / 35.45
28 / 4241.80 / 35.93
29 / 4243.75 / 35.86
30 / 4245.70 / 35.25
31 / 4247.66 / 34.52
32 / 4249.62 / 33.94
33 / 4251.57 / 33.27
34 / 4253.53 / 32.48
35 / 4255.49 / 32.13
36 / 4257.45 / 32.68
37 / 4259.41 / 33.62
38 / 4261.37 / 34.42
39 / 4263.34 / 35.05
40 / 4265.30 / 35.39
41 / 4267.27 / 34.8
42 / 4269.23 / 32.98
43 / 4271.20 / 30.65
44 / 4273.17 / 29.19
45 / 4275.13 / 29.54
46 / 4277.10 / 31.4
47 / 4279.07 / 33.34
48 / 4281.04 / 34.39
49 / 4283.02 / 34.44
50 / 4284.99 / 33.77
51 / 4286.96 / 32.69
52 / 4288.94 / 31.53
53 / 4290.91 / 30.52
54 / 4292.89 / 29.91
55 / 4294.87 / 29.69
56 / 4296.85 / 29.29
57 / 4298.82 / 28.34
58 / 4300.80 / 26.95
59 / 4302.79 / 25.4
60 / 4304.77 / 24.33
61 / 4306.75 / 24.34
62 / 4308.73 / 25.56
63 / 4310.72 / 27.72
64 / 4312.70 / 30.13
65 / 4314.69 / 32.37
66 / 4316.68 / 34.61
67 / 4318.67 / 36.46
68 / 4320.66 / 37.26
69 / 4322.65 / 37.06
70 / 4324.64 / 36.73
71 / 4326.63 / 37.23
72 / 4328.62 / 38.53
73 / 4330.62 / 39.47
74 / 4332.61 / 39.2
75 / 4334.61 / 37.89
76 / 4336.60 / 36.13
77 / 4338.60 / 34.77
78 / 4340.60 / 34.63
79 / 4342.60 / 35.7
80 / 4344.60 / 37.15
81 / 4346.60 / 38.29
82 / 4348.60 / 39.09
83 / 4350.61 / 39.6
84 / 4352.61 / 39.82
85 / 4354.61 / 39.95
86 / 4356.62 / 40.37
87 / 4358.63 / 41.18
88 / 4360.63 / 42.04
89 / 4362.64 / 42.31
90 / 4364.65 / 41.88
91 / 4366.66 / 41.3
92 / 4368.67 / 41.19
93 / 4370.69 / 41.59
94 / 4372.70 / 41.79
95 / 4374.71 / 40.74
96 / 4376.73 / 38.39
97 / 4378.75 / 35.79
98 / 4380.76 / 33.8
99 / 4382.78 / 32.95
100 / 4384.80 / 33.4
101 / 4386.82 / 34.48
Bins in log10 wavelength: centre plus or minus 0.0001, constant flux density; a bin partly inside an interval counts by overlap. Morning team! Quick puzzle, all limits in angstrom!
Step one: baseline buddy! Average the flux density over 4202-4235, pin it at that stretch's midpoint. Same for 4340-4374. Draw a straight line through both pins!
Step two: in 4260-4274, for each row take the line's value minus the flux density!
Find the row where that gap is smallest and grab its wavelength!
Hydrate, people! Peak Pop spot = 4265.30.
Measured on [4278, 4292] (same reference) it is 4281.04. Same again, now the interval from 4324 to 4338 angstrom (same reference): 4330.62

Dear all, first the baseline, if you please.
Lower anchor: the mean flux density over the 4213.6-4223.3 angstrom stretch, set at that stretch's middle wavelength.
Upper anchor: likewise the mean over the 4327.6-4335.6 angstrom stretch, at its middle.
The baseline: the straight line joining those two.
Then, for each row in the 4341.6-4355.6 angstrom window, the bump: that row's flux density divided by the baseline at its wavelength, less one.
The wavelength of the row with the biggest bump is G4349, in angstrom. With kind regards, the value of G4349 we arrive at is 4354.61 angstrom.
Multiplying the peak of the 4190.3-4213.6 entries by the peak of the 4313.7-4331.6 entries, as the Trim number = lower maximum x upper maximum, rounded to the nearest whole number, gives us 1313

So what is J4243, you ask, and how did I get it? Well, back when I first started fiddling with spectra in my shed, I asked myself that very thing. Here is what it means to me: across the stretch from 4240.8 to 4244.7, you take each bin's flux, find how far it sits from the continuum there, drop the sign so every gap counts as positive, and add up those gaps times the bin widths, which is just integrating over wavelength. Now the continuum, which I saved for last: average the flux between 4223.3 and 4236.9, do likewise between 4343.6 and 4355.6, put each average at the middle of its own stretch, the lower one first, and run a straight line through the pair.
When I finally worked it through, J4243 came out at 16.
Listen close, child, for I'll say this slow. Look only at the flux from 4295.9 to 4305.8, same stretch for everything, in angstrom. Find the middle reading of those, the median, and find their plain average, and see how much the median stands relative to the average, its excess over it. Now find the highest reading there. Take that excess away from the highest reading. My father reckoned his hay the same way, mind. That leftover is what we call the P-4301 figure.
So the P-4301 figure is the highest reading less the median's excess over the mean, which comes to 29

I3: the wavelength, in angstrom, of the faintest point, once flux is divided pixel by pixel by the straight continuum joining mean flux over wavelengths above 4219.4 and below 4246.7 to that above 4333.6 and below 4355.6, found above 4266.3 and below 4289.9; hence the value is 4273.17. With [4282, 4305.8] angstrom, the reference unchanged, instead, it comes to 4304.77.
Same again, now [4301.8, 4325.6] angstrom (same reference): 4306.75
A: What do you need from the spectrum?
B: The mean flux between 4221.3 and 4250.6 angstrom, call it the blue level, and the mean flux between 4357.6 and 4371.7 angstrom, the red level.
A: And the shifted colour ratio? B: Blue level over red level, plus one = 1.79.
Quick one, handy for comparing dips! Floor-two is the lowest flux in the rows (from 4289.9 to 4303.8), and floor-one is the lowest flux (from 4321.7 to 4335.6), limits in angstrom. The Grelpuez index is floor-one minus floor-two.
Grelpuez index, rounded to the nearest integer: 11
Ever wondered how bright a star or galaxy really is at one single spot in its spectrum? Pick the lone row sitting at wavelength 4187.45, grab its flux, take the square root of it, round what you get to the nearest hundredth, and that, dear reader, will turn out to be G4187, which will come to 5.49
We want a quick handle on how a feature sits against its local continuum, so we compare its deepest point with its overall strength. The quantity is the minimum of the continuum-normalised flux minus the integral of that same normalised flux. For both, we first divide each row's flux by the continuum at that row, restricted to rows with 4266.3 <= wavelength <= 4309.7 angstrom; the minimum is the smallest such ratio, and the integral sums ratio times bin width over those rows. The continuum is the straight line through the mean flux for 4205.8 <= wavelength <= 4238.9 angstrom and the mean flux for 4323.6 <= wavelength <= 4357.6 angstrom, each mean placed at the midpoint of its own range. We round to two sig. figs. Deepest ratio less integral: -37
